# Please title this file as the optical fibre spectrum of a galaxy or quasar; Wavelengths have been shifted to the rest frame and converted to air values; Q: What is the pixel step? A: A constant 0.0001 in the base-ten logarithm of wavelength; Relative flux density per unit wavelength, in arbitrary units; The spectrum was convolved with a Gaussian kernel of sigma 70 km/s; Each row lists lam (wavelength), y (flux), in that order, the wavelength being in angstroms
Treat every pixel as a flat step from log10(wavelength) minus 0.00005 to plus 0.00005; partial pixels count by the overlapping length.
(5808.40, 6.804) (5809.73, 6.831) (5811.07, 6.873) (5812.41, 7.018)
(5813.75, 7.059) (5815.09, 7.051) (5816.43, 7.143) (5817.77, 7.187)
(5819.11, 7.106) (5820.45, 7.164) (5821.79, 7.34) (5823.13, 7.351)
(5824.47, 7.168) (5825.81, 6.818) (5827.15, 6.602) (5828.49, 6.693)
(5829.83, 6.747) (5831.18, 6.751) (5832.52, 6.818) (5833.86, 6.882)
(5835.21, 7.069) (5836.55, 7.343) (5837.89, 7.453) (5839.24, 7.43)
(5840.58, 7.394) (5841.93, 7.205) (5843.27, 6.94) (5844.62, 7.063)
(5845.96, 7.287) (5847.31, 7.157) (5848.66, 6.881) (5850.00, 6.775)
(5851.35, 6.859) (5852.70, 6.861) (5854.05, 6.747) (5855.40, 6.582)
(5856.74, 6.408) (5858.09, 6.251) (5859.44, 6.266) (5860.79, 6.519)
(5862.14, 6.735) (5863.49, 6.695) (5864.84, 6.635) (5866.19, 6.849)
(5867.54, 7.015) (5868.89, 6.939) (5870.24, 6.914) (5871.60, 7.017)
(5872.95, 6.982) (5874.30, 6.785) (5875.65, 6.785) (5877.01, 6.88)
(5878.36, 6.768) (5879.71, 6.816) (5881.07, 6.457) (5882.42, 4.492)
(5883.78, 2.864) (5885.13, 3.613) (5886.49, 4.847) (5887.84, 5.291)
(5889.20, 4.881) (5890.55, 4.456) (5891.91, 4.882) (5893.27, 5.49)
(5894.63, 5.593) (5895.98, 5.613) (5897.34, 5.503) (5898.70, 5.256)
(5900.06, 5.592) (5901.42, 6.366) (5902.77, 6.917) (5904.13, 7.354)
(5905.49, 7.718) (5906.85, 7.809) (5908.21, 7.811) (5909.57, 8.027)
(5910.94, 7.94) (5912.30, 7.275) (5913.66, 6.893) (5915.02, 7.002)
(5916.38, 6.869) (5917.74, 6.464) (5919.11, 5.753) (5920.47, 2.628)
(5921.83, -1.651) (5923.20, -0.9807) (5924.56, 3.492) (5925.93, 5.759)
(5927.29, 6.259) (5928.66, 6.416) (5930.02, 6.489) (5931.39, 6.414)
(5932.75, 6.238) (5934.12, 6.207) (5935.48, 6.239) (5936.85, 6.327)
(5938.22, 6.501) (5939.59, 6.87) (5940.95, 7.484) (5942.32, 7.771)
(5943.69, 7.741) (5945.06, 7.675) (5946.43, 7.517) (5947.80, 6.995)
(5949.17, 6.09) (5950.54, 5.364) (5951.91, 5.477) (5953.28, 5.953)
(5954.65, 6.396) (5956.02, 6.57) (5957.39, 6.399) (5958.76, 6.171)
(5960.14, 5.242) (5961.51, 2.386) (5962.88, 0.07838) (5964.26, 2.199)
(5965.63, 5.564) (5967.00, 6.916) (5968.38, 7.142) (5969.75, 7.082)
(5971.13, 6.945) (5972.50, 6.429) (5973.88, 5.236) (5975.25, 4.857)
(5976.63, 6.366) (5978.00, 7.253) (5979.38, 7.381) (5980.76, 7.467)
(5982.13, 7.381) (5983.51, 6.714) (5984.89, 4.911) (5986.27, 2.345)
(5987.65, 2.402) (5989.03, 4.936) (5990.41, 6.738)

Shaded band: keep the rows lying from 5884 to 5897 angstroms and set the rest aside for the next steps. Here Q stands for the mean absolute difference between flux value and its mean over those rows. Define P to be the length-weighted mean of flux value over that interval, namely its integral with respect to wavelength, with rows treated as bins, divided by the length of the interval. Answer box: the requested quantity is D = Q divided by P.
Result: 0.10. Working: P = 4.9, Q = 0.5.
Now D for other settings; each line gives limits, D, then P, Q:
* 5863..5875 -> 0.02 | 6.9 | 0.1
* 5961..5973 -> 0.46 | 5.0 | 2.3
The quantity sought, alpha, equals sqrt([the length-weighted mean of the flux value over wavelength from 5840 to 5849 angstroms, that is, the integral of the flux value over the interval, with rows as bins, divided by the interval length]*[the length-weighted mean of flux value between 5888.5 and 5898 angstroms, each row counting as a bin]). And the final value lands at 6.09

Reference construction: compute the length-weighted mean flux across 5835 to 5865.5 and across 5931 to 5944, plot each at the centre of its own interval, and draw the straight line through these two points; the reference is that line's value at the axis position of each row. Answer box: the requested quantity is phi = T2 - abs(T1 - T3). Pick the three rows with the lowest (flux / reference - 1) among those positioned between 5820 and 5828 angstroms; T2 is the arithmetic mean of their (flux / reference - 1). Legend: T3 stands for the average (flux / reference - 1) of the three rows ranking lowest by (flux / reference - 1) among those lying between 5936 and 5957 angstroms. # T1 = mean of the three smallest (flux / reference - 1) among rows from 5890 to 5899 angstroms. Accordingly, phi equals -0.1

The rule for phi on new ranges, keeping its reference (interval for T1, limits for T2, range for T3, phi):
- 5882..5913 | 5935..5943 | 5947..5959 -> -0.4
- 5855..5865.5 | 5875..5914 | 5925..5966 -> -1.2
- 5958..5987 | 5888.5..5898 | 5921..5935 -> -0.5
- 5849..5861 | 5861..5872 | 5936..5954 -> -0.1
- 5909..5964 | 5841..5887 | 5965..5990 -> -1.1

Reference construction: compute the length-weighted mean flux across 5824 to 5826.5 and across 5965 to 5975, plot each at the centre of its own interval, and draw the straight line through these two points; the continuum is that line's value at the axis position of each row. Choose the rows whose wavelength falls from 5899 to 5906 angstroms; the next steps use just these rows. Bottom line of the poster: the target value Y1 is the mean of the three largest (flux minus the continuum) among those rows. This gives 0.7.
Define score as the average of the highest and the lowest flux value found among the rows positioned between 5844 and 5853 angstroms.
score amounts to 7.0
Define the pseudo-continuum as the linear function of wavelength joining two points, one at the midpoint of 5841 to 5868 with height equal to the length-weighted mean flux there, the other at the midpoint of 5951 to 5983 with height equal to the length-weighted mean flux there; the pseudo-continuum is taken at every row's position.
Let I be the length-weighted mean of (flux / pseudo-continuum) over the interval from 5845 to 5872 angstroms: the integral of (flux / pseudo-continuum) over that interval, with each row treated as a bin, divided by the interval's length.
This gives 1.002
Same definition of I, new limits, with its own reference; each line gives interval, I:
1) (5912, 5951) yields 0.962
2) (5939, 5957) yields 1.135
